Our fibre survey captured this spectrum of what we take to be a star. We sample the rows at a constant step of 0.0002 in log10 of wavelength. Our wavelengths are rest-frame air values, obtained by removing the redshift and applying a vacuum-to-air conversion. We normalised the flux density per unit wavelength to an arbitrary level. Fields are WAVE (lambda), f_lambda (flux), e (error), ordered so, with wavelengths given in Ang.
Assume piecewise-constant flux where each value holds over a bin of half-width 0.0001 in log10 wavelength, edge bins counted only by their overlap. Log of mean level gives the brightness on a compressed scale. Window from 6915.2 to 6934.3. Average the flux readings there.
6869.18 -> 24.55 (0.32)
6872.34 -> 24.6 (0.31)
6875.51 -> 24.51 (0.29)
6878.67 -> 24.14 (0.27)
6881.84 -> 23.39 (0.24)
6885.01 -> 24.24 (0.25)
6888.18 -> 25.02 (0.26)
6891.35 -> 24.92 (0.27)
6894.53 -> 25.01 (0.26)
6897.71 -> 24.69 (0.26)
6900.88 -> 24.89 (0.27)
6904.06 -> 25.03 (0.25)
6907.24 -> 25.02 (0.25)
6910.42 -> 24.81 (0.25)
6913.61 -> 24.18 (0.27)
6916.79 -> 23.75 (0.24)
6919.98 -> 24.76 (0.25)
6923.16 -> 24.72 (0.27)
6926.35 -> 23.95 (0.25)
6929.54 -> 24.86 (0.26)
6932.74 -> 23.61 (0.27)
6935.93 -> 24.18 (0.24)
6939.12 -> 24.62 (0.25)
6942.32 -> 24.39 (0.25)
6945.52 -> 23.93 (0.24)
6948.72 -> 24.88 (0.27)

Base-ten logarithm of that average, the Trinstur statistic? 1.39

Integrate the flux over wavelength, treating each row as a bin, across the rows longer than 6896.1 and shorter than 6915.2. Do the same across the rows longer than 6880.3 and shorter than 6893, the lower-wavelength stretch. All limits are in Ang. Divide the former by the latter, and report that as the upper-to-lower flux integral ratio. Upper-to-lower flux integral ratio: 1.5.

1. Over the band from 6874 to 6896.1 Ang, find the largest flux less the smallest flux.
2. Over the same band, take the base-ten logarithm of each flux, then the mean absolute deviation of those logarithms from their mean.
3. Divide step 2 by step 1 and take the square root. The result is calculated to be 0.071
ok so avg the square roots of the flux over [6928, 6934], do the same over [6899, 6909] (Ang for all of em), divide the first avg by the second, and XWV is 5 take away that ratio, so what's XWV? 4.02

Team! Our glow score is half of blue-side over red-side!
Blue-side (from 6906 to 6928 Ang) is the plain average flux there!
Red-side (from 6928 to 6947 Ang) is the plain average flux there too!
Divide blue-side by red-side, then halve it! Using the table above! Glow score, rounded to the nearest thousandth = 0.504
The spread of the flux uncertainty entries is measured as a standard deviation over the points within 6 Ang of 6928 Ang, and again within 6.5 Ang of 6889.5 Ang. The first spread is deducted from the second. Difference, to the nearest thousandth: -0.001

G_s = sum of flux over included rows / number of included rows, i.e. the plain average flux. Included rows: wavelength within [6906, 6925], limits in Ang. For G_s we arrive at 24.5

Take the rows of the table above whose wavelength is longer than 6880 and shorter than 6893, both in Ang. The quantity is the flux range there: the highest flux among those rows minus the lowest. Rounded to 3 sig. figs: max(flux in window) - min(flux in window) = 1.63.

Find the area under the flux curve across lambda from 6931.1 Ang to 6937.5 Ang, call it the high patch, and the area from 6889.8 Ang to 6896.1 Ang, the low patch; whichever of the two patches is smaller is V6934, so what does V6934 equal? 153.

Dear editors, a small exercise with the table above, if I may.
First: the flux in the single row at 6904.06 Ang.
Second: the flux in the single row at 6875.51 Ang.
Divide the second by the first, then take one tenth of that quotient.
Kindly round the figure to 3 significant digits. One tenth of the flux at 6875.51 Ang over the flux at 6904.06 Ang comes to 0.0979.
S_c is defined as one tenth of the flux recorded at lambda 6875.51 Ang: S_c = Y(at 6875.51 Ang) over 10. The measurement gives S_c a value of 2.45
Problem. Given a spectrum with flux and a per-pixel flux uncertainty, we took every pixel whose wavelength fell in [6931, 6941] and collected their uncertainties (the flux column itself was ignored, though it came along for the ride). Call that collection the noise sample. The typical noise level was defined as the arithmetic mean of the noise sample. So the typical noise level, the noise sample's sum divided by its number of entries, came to 0.253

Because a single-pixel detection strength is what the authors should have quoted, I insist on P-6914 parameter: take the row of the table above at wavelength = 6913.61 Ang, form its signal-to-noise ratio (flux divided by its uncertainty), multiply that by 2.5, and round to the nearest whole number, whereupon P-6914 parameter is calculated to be 224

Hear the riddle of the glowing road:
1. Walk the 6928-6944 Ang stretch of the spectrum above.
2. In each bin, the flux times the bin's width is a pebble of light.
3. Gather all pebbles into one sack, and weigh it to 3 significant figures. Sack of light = 389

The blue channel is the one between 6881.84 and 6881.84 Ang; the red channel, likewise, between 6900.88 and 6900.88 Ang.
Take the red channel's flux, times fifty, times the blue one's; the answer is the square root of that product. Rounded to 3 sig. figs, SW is 171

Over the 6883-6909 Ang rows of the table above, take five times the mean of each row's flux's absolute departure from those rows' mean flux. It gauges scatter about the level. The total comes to 0.97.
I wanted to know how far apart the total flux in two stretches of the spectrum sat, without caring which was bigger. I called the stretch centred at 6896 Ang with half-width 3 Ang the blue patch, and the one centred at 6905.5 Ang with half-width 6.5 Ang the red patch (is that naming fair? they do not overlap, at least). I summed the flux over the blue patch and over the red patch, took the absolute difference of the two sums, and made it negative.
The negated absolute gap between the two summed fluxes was -50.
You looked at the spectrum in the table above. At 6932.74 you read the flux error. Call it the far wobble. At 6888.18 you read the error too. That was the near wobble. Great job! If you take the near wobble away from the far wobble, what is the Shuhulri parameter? 0.010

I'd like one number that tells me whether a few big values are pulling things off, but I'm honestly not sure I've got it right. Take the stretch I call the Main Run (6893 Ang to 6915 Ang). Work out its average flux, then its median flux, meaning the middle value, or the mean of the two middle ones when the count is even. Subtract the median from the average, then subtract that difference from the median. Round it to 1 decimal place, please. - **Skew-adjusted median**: 25.0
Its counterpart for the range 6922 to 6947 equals 24.3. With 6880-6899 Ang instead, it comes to 25.1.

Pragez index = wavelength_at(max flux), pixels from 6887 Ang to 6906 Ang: 6904.06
